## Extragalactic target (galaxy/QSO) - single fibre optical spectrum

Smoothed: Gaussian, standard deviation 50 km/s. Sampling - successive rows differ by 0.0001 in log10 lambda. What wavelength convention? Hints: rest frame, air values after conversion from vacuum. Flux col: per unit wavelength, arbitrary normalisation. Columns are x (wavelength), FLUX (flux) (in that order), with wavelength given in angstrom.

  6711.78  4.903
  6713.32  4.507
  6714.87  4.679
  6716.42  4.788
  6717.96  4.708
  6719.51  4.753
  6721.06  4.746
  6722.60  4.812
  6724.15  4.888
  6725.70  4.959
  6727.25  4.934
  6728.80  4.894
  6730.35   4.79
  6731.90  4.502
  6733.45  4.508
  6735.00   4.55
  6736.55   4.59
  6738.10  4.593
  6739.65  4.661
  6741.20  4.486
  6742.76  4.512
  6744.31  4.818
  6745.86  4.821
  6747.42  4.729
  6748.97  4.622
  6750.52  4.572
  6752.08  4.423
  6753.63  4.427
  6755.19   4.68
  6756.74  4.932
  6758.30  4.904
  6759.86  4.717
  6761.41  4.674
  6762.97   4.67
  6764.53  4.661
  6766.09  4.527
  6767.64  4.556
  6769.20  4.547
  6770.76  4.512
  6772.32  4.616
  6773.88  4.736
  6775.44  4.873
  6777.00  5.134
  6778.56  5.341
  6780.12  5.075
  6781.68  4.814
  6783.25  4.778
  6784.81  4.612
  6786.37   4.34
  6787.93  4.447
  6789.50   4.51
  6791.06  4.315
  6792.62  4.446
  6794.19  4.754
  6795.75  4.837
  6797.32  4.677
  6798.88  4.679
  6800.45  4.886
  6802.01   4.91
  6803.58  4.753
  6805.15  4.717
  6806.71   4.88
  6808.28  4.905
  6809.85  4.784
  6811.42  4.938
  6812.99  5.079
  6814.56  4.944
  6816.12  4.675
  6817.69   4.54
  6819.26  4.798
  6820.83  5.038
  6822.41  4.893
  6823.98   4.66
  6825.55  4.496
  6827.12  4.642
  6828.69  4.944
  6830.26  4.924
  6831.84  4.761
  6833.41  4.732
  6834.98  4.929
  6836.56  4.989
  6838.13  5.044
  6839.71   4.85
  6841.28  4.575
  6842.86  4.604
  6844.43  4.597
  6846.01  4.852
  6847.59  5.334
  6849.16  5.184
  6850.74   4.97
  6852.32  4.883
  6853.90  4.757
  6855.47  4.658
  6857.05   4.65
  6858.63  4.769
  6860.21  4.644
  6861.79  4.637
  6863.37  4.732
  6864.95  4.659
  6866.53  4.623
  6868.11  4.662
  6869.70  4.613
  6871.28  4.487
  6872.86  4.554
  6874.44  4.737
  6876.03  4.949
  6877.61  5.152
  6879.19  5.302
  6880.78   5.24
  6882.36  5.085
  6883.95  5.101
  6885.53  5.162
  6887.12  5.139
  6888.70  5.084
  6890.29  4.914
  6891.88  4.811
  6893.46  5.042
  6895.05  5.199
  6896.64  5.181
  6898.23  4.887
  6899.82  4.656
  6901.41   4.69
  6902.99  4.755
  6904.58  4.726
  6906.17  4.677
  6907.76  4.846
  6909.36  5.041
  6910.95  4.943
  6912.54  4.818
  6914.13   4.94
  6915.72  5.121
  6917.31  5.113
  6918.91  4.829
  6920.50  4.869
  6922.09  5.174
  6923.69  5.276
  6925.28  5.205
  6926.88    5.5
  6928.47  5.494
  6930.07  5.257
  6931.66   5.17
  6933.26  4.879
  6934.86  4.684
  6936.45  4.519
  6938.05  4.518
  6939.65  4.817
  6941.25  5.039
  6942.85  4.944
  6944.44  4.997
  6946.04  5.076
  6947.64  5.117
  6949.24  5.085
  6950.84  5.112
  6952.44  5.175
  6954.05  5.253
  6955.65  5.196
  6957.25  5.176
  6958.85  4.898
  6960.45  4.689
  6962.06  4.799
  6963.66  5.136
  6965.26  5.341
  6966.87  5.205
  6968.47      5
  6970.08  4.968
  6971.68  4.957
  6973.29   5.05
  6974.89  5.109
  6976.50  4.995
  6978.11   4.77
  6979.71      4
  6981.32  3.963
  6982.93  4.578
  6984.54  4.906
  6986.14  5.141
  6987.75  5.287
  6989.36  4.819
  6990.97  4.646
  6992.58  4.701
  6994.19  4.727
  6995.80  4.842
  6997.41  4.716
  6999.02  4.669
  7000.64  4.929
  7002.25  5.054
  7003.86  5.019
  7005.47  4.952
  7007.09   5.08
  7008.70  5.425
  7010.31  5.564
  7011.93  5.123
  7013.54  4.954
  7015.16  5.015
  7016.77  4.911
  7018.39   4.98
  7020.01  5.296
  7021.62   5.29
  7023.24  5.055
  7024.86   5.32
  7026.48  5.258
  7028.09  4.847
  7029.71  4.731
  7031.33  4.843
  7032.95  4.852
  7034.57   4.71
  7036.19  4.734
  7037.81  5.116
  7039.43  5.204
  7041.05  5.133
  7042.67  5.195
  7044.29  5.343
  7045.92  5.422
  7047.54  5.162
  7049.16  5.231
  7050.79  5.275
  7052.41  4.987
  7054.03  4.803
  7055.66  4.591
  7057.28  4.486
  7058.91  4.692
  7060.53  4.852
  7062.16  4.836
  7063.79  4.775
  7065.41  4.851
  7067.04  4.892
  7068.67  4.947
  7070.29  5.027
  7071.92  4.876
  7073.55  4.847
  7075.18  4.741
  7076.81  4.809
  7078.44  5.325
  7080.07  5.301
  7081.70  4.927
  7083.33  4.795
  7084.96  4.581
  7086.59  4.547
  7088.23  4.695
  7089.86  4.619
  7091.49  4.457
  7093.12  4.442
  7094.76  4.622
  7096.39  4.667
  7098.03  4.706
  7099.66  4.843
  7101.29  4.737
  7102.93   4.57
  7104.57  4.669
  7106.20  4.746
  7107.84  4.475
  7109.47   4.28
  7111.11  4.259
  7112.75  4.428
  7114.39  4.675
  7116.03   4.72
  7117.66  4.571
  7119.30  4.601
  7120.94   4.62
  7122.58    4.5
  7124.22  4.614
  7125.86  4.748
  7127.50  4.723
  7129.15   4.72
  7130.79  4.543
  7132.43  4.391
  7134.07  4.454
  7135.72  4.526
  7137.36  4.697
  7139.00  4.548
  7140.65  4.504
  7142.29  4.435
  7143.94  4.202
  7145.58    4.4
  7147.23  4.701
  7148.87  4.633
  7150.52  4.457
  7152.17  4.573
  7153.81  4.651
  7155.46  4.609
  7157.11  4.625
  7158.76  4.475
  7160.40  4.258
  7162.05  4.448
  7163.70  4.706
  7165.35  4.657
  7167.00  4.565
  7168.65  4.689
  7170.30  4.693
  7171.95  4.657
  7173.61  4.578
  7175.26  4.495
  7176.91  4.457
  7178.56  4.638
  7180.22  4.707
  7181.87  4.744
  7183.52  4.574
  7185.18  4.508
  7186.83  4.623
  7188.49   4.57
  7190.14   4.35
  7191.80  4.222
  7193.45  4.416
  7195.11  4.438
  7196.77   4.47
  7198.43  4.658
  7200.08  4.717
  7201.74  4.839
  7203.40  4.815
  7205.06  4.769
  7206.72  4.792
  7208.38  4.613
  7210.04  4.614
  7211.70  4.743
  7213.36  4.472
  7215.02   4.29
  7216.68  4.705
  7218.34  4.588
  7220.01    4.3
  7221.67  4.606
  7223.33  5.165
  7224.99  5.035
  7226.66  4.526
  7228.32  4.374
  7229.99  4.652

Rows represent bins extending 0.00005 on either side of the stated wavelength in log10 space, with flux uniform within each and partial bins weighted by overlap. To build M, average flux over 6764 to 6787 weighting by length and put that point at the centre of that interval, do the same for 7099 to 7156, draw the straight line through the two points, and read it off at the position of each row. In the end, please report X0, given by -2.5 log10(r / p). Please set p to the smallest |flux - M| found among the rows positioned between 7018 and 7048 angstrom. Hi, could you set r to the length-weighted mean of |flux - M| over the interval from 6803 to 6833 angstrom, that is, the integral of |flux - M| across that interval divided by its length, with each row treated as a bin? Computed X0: 0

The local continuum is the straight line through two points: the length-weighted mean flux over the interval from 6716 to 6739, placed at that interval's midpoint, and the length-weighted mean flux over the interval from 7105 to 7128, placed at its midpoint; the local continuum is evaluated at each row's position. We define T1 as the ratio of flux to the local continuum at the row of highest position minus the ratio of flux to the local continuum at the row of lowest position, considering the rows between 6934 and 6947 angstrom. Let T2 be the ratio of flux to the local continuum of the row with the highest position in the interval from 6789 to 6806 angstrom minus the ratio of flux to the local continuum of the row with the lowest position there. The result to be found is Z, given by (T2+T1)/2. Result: 0.07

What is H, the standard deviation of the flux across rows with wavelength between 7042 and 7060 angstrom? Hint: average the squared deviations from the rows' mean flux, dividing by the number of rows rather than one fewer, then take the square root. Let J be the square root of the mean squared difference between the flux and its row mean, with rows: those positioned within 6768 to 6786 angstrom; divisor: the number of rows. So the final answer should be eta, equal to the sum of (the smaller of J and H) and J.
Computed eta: 0.50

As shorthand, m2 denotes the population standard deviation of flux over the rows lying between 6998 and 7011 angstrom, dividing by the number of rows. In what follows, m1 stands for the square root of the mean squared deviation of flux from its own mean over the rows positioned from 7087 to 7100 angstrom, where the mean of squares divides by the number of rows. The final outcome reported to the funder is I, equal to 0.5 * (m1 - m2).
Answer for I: -0.071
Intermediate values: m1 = 0.124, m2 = 0.27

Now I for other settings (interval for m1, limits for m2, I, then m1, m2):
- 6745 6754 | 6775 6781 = -0.010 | 0.146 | 0.17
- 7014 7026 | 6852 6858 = 0.033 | 0.160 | 0.09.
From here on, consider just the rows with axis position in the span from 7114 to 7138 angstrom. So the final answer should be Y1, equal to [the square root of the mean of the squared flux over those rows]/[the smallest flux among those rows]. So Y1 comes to 1.049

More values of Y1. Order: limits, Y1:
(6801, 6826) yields 1.071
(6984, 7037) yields 1.073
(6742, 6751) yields 1.037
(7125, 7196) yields 1.083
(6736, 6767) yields 1.052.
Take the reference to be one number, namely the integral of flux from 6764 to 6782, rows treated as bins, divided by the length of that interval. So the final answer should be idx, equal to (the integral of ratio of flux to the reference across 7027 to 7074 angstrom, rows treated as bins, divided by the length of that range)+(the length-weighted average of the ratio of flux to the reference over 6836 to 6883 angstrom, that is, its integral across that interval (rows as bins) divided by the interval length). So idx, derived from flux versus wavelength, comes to 2.04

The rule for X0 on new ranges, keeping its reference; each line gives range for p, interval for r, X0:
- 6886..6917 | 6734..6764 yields -5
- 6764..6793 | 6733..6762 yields -3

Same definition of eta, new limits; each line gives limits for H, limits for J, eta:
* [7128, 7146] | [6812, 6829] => 0.33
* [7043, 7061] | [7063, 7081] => 0.38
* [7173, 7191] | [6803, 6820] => 0.25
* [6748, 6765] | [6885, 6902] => 0.34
